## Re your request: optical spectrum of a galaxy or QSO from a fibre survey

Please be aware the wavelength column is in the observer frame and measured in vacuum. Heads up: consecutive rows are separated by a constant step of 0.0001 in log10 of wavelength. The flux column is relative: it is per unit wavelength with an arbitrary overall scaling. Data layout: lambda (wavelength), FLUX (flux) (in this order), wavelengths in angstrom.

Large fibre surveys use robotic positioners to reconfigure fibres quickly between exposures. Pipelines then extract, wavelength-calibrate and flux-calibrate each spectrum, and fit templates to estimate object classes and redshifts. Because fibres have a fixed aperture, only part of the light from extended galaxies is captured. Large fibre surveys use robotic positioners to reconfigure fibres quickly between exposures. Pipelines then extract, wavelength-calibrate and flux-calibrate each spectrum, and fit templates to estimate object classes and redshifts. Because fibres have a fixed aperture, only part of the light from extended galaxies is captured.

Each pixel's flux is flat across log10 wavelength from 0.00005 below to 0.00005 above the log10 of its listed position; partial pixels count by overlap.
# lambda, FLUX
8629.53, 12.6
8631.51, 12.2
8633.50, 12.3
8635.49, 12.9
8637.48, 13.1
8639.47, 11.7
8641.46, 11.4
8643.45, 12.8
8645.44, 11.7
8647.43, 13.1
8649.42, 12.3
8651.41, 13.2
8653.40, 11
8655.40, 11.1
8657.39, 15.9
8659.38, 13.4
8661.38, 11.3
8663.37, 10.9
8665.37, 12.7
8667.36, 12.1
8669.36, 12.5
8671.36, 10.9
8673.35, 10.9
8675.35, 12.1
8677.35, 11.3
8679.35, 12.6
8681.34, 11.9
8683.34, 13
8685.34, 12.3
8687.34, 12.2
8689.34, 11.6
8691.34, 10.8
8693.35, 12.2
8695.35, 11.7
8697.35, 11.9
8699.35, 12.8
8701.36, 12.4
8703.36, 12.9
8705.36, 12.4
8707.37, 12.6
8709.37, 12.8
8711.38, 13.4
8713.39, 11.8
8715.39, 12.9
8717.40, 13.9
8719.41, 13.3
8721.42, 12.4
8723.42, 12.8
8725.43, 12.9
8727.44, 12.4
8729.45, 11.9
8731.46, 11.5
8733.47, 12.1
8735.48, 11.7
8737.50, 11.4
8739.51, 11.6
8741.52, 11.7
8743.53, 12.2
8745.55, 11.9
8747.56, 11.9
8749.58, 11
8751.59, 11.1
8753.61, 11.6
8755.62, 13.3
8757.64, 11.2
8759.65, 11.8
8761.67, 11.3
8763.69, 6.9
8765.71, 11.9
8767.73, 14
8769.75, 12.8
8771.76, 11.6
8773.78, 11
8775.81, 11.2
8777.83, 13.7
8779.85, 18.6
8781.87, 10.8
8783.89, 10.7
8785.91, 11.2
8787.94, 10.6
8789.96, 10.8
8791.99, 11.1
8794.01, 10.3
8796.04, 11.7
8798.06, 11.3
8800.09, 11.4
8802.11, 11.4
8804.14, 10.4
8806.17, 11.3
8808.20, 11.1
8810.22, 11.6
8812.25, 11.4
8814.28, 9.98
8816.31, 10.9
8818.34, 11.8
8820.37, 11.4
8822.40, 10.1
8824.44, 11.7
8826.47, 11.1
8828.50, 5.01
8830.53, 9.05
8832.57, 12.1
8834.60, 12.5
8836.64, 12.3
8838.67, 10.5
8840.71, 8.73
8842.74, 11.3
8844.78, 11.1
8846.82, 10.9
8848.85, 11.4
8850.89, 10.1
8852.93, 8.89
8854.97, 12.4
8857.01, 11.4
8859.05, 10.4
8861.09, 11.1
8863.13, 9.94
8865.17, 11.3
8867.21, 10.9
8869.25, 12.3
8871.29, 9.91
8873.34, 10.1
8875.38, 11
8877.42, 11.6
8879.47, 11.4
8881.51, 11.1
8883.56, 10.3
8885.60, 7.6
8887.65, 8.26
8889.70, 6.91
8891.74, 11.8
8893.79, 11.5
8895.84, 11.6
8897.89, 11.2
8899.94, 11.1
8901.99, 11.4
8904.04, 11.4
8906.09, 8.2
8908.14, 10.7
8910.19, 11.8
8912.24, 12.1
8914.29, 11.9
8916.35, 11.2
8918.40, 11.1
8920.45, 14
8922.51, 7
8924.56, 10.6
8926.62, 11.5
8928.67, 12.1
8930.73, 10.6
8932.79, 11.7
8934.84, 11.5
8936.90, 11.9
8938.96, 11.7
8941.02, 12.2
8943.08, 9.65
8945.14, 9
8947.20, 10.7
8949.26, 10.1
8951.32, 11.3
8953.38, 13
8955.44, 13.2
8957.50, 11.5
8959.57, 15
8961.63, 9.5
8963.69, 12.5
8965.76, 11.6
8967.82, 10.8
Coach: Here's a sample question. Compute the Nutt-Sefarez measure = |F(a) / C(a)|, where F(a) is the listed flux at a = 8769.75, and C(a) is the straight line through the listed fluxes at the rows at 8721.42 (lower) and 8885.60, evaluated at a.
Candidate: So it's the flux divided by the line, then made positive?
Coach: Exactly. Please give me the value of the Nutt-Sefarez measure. 1.17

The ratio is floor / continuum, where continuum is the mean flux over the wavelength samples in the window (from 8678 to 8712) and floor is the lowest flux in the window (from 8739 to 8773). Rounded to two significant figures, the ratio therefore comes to 0.56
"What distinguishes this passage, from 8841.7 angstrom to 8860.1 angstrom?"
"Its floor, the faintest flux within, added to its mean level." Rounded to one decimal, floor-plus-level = 19.8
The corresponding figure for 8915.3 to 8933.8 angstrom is 18.1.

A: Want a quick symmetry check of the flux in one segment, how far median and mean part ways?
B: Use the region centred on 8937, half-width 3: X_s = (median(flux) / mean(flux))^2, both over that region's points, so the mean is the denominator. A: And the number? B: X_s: 1.00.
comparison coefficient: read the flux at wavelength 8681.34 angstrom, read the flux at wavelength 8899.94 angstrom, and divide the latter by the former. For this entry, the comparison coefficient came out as 0.93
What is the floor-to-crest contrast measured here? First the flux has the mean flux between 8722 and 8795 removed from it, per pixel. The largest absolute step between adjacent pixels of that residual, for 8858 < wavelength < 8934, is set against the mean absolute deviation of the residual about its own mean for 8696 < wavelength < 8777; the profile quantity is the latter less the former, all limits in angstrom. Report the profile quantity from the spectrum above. -6.2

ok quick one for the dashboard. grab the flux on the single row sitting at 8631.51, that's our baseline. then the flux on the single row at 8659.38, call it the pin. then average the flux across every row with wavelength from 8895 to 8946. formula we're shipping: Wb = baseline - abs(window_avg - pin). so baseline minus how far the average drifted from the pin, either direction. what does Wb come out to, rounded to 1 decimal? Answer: 9.9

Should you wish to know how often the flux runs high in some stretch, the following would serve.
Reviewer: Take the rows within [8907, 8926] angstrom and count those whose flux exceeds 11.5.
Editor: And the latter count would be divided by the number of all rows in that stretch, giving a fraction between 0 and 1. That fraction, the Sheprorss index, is 0.44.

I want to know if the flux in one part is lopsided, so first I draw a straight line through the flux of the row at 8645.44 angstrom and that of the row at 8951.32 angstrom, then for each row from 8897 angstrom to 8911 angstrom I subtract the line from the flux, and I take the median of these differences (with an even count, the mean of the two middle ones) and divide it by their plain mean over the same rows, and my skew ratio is 0.3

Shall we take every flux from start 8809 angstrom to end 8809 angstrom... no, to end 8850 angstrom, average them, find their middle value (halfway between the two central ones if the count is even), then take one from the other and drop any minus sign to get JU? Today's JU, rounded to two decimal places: 0.46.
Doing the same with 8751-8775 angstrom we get 0.06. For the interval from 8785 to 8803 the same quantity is 0.11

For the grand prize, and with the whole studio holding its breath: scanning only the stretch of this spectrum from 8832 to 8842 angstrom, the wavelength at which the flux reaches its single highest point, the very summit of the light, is 8834.60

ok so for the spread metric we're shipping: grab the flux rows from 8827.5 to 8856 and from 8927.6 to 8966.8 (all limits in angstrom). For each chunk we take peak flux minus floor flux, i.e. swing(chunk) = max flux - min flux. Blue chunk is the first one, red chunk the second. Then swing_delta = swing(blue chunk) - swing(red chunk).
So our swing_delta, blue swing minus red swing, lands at 1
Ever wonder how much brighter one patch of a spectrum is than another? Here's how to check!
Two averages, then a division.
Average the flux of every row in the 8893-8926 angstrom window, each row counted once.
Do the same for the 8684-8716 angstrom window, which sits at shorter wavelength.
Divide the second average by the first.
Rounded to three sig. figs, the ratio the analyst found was 1.11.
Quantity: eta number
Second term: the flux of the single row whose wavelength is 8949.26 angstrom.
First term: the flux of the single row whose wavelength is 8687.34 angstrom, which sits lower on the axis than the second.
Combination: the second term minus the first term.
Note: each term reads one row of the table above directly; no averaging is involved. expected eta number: -2.1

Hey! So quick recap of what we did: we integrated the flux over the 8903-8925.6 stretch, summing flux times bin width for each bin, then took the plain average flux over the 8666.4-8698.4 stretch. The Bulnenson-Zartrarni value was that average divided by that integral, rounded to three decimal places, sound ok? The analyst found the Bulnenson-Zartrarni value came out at 0.048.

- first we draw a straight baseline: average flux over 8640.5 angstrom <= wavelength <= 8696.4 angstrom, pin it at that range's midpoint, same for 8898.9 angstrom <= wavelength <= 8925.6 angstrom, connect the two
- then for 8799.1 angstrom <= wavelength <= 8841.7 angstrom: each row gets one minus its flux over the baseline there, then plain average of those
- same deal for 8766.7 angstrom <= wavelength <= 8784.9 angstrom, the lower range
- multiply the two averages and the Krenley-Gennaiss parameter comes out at -0.005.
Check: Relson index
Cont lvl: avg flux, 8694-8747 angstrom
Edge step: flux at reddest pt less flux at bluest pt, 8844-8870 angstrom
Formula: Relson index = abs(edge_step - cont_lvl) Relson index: 11.2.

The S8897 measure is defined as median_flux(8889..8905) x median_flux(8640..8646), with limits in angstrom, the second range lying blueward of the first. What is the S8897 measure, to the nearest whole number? 133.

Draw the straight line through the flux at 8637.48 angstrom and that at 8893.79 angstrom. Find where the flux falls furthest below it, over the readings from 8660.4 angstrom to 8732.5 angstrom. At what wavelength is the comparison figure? 8663.37 angstrom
